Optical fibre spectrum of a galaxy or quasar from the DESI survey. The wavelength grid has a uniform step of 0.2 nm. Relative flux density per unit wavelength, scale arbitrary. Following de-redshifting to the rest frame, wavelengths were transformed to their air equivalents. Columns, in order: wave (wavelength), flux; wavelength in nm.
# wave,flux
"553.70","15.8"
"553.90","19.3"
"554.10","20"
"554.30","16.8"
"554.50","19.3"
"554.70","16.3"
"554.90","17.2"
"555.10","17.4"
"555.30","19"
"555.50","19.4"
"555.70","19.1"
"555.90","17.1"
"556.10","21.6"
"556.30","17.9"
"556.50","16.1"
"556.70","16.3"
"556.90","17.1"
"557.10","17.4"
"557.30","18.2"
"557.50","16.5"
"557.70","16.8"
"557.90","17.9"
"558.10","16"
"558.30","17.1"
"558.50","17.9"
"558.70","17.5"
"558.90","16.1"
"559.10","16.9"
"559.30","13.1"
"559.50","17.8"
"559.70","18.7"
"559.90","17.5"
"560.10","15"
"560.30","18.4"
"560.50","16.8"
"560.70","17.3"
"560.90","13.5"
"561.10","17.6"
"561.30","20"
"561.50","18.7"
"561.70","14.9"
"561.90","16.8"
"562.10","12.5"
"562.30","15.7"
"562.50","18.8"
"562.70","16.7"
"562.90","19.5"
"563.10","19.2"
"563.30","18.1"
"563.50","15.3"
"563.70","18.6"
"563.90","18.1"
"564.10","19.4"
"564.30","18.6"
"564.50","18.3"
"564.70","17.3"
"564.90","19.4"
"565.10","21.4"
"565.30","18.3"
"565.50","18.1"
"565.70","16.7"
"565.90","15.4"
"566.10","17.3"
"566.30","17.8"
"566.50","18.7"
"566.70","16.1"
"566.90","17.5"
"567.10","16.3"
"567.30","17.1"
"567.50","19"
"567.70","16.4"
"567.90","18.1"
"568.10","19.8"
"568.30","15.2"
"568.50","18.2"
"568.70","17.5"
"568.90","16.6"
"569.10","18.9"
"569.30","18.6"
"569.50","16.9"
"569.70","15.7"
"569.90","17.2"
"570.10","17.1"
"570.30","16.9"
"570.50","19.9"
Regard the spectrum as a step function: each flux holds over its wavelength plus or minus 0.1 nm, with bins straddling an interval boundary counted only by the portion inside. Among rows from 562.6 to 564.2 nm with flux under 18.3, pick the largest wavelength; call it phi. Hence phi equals 563.90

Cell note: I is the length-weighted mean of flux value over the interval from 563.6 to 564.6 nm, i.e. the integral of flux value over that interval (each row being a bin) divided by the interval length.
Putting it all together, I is 18.6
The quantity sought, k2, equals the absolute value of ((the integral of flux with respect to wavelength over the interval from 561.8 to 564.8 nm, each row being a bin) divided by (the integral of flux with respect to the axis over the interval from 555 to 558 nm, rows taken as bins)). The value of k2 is 0.982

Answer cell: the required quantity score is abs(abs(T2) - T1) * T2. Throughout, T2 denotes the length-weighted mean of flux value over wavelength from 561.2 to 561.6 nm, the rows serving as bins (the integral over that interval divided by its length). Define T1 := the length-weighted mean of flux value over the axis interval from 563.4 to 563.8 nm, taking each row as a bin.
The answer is 46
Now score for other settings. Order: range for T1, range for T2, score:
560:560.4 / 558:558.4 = 2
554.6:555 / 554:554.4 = 30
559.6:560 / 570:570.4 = 19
